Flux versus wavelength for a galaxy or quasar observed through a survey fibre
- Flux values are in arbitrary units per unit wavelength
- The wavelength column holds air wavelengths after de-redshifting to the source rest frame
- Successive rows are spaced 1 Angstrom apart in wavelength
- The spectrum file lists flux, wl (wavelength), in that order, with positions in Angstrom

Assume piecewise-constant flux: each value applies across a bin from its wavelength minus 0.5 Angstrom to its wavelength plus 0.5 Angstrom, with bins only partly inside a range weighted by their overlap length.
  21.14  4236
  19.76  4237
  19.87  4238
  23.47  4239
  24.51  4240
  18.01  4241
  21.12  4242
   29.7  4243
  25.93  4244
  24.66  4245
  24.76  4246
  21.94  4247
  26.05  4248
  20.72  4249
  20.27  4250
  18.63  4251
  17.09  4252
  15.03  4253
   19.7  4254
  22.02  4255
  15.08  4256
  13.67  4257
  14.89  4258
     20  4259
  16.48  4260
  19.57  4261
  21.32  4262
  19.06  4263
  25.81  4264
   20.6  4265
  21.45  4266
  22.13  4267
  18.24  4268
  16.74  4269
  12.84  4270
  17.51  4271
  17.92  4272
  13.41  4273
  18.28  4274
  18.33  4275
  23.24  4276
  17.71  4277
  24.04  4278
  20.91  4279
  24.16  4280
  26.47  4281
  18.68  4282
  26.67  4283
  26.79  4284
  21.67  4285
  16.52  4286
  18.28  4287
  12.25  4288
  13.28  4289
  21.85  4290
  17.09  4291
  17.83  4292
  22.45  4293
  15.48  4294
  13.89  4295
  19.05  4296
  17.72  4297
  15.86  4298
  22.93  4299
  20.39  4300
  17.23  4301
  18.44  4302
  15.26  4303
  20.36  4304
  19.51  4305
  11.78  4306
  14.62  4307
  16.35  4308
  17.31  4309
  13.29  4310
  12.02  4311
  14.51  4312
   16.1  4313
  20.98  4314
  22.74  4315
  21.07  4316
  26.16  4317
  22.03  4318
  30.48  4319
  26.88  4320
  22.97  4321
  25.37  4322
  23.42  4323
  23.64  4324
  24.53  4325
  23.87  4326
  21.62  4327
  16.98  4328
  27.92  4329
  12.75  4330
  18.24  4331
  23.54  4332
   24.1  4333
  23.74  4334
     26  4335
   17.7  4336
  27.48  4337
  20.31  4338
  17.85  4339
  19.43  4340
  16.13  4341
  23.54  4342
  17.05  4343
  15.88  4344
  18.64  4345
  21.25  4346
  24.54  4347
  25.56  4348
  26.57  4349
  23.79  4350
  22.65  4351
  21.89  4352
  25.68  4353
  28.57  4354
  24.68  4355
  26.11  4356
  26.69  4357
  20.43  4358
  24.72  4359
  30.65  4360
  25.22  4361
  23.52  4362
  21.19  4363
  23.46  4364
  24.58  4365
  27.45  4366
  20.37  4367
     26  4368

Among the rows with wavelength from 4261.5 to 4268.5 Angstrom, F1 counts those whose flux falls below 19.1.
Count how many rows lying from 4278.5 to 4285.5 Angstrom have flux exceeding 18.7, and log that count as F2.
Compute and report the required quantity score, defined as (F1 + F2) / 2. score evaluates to 4.0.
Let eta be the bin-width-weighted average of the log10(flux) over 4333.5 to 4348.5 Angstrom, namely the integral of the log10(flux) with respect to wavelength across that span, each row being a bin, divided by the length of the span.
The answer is 1.32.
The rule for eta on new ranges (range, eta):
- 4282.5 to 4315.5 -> 1.24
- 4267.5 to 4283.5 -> 1.29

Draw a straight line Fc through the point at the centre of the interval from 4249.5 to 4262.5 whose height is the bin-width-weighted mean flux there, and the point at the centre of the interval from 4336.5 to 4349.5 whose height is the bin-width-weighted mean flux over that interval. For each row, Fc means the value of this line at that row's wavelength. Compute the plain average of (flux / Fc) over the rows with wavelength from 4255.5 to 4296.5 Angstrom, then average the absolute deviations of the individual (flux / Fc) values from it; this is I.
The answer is 0.172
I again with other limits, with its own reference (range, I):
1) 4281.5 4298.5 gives 0.172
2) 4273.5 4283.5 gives 0.161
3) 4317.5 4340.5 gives 0.160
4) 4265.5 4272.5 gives 0.119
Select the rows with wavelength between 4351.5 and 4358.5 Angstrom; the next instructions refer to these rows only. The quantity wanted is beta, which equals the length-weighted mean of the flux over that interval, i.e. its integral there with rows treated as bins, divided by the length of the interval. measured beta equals 25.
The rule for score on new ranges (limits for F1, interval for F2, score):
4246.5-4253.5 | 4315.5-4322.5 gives 5.0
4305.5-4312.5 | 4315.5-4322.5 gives 7.0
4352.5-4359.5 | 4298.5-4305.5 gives 2.0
